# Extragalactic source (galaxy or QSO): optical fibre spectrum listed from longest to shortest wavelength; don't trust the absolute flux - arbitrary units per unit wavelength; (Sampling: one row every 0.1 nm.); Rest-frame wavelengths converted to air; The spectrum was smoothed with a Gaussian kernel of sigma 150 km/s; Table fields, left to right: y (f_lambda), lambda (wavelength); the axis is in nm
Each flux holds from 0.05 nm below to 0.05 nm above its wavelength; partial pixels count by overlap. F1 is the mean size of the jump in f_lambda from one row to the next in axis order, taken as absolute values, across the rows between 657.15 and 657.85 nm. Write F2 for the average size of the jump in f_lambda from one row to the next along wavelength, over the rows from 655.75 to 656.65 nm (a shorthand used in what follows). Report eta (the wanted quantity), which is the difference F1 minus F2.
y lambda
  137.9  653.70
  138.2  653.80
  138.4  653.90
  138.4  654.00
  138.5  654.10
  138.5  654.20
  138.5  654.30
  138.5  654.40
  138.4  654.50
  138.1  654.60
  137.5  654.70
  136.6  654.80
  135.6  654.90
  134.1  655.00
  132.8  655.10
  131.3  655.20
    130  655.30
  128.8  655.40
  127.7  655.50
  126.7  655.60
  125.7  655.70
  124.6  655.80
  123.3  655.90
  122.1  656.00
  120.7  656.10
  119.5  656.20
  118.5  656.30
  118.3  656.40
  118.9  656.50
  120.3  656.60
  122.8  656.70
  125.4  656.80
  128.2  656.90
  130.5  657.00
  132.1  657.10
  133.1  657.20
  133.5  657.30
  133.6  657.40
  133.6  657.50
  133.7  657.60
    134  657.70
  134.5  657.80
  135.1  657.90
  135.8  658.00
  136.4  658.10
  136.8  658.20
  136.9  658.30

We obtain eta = -0.8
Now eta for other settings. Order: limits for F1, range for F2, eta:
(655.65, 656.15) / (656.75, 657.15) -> -1.0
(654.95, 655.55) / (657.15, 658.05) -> 0.9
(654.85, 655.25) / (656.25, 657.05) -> -0.3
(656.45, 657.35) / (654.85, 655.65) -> 0.6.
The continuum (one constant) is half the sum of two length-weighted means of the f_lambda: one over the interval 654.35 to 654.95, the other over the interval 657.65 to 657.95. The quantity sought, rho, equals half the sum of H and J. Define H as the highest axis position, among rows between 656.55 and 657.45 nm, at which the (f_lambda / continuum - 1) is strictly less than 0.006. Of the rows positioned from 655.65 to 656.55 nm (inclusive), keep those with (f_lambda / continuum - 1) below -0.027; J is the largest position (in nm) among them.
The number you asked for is 656.95 nm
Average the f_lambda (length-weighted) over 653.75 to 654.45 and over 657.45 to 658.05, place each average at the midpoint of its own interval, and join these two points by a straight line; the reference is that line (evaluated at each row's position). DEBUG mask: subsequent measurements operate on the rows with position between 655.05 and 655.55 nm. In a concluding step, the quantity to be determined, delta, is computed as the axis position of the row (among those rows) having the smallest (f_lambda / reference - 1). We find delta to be 655.50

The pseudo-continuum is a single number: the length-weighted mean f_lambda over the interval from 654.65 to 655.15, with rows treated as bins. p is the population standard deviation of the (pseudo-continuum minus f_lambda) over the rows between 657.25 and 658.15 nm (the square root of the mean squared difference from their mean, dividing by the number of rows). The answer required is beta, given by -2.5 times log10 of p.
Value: 0.0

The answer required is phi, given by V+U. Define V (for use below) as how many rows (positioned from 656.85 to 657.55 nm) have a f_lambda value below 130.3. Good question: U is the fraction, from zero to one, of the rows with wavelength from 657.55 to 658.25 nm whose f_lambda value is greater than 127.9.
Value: 2.0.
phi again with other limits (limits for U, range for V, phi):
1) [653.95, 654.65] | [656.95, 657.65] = 1.0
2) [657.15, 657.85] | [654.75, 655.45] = 3.0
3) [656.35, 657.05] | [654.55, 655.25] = 0.3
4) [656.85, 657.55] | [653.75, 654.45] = 1.0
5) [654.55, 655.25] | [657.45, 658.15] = 1.0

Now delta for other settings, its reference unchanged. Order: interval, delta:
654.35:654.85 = 654.80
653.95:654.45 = 654.00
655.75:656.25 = 656.20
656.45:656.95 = 656.50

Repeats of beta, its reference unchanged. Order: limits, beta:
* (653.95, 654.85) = 0.5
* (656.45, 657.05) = -1.5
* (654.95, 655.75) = -1.1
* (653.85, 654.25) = 3.3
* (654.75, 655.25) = -0.7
